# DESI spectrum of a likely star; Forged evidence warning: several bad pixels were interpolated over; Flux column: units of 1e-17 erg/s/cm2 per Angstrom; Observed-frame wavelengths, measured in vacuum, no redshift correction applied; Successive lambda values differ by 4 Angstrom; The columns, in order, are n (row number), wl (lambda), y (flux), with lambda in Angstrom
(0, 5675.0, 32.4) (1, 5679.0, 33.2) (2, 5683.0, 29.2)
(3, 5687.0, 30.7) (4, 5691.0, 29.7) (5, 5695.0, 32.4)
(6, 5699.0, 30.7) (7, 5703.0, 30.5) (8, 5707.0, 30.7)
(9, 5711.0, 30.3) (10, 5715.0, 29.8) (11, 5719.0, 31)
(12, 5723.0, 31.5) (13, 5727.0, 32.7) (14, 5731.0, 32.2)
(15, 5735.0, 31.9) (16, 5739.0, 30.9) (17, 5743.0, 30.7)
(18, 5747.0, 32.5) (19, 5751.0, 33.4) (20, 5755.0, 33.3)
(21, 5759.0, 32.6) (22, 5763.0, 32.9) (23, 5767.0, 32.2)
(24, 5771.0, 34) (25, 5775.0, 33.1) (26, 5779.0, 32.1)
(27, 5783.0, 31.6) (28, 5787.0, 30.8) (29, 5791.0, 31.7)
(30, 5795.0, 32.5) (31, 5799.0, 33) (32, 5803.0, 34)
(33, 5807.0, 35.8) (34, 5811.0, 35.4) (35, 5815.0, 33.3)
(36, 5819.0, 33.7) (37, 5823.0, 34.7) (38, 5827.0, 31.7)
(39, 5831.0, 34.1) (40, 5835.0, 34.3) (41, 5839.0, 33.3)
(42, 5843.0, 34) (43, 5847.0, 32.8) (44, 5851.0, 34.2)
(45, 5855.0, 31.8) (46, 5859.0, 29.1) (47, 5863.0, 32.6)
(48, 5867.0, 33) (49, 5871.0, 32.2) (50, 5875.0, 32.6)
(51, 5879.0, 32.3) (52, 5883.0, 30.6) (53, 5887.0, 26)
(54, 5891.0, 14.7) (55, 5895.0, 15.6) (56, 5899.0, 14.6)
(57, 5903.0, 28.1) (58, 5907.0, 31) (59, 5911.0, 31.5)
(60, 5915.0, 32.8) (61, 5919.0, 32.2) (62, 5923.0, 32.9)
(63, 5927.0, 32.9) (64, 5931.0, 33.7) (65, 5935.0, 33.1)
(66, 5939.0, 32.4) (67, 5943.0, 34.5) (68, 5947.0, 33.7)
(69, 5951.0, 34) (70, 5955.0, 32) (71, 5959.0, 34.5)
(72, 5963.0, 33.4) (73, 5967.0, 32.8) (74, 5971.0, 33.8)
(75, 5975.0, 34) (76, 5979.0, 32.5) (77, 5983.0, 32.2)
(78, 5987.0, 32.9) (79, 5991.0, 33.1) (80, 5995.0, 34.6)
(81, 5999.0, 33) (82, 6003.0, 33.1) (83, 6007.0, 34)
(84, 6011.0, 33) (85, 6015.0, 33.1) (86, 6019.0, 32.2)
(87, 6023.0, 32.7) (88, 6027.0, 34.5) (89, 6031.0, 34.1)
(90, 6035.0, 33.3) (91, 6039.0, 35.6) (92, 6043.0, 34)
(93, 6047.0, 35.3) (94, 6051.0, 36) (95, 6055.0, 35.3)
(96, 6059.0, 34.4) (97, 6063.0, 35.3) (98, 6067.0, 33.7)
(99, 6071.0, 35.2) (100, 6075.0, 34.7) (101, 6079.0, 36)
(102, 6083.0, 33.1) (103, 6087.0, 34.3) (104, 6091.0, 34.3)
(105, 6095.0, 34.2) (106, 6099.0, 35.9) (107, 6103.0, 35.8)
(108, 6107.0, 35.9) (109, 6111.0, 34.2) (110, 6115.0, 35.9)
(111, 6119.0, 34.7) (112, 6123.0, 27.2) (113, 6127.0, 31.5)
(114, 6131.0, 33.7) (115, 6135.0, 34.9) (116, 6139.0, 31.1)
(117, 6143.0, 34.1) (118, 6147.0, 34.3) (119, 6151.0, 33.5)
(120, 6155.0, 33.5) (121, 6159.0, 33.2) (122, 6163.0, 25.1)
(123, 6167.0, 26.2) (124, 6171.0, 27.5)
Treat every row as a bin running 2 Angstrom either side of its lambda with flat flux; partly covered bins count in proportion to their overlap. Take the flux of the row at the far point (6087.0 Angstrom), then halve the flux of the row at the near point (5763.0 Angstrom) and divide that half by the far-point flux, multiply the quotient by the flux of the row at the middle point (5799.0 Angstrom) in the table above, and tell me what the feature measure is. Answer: 16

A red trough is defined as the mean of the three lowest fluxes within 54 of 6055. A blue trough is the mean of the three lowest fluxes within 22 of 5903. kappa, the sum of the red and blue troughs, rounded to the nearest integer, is 48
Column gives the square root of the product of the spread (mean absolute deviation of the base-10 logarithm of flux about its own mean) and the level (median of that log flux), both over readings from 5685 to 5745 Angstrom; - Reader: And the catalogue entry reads 0.1226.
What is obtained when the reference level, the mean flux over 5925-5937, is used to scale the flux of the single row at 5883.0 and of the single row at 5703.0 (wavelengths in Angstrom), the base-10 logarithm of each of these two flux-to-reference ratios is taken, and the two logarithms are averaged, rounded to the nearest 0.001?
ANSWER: -0.037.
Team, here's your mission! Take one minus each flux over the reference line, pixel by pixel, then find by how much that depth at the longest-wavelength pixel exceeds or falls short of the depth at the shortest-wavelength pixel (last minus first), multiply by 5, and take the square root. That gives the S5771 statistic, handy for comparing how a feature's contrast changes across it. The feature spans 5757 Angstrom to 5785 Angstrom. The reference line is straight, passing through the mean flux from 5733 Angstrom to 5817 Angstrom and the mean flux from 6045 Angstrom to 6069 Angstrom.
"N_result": 0.426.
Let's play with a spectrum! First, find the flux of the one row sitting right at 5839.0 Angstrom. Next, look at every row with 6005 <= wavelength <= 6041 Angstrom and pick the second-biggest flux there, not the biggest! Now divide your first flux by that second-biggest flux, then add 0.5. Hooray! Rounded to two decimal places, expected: 1.47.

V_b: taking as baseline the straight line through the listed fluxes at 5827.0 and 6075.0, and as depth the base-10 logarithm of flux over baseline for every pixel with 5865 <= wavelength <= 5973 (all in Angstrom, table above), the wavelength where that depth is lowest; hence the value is 5899.0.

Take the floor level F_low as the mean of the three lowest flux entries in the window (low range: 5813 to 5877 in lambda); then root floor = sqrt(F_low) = 5.56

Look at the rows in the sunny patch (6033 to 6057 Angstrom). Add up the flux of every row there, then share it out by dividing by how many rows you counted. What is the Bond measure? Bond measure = 35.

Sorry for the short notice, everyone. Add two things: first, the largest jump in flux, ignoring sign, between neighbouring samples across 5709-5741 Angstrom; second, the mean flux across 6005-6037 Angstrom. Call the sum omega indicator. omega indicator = 34.6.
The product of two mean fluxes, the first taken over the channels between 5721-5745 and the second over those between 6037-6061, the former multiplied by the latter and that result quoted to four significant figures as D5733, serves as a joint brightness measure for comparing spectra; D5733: 1111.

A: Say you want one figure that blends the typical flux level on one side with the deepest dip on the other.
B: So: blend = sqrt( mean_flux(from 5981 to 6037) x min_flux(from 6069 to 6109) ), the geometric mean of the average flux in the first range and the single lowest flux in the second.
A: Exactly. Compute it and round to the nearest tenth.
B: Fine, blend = 33.2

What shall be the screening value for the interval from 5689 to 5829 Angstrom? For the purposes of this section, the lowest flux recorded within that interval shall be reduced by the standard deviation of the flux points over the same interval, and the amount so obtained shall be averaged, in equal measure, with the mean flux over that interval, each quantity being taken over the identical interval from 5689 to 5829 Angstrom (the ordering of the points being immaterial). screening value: 30.2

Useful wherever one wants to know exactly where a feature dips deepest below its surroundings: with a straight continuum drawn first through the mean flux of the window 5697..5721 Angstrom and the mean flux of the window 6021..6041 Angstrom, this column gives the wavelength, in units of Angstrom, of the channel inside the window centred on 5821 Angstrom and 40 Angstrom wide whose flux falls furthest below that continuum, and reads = 5827.0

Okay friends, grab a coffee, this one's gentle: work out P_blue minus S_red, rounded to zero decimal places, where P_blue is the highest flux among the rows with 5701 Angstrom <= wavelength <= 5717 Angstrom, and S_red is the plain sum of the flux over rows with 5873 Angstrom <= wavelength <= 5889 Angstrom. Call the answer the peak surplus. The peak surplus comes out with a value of -91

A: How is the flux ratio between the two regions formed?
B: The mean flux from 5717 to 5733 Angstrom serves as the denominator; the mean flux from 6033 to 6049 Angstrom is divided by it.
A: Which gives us 1.08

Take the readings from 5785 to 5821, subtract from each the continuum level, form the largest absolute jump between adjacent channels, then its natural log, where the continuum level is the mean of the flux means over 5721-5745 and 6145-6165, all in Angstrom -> 0.7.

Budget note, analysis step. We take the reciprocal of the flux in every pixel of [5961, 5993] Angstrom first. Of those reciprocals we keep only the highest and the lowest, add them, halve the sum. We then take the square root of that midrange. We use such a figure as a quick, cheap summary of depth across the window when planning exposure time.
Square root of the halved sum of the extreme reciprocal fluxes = 0.174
